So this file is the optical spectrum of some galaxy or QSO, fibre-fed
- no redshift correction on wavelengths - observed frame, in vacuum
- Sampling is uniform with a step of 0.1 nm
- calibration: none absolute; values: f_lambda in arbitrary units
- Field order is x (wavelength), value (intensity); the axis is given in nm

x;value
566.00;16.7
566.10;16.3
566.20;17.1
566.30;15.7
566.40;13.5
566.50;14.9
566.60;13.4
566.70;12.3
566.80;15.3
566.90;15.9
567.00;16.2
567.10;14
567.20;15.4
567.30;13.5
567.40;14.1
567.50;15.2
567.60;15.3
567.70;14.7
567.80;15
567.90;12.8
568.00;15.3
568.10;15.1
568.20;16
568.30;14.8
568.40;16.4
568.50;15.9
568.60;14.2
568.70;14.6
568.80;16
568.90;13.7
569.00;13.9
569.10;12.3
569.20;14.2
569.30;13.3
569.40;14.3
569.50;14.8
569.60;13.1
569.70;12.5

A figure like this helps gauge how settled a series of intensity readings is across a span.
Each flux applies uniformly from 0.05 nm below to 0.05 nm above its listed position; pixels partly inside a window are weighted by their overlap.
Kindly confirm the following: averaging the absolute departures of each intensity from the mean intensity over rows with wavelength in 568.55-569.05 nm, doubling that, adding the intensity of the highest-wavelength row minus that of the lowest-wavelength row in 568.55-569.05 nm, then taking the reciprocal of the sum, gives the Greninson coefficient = 1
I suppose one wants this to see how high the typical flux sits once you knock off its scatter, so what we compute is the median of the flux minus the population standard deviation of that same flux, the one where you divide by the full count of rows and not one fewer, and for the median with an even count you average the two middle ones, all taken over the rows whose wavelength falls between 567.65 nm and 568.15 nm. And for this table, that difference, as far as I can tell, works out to 14.1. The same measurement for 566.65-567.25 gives 14.0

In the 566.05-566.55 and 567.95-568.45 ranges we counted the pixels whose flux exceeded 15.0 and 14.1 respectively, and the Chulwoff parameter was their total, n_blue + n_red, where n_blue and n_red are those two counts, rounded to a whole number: 8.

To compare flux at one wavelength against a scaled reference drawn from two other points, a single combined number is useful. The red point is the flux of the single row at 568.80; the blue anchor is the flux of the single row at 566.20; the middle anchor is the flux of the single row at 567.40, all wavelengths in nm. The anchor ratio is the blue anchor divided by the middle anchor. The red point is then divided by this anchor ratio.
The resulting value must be 13.2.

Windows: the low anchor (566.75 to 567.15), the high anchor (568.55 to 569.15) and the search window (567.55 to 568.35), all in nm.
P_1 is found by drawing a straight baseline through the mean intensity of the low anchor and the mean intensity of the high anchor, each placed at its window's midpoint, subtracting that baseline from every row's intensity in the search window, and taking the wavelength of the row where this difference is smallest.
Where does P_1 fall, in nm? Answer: 567.90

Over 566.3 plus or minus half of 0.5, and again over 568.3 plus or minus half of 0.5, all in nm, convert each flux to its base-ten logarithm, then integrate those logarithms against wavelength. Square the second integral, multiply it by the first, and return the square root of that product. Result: 0.460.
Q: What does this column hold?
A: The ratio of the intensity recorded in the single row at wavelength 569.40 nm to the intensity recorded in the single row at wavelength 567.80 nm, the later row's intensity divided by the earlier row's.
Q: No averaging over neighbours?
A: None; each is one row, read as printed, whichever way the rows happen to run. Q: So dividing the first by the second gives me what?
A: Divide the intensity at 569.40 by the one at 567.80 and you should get 0.95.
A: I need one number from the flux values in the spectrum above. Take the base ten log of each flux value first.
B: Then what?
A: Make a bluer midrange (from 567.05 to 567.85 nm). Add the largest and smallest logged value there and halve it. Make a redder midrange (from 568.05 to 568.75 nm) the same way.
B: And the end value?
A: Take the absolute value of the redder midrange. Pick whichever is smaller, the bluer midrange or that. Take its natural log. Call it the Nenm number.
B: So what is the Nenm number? 0.147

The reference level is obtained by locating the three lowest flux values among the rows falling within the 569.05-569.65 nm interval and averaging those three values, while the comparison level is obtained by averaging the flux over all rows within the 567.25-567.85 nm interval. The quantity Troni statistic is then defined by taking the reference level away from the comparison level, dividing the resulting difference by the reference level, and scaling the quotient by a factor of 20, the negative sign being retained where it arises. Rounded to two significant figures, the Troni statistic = 2.7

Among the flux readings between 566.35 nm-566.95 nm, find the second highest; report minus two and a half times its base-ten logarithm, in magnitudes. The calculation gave -2.96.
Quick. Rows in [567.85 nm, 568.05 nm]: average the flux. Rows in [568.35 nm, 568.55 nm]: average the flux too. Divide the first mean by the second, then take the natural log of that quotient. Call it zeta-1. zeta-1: -0.14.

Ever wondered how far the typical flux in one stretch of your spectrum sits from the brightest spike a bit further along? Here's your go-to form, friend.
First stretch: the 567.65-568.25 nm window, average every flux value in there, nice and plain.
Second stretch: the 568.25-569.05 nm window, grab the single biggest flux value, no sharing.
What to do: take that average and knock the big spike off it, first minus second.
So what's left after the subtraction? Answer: -1.6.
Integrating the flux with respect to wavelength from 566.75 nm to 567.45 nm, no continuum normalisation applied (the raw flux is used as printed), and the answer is 10.44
